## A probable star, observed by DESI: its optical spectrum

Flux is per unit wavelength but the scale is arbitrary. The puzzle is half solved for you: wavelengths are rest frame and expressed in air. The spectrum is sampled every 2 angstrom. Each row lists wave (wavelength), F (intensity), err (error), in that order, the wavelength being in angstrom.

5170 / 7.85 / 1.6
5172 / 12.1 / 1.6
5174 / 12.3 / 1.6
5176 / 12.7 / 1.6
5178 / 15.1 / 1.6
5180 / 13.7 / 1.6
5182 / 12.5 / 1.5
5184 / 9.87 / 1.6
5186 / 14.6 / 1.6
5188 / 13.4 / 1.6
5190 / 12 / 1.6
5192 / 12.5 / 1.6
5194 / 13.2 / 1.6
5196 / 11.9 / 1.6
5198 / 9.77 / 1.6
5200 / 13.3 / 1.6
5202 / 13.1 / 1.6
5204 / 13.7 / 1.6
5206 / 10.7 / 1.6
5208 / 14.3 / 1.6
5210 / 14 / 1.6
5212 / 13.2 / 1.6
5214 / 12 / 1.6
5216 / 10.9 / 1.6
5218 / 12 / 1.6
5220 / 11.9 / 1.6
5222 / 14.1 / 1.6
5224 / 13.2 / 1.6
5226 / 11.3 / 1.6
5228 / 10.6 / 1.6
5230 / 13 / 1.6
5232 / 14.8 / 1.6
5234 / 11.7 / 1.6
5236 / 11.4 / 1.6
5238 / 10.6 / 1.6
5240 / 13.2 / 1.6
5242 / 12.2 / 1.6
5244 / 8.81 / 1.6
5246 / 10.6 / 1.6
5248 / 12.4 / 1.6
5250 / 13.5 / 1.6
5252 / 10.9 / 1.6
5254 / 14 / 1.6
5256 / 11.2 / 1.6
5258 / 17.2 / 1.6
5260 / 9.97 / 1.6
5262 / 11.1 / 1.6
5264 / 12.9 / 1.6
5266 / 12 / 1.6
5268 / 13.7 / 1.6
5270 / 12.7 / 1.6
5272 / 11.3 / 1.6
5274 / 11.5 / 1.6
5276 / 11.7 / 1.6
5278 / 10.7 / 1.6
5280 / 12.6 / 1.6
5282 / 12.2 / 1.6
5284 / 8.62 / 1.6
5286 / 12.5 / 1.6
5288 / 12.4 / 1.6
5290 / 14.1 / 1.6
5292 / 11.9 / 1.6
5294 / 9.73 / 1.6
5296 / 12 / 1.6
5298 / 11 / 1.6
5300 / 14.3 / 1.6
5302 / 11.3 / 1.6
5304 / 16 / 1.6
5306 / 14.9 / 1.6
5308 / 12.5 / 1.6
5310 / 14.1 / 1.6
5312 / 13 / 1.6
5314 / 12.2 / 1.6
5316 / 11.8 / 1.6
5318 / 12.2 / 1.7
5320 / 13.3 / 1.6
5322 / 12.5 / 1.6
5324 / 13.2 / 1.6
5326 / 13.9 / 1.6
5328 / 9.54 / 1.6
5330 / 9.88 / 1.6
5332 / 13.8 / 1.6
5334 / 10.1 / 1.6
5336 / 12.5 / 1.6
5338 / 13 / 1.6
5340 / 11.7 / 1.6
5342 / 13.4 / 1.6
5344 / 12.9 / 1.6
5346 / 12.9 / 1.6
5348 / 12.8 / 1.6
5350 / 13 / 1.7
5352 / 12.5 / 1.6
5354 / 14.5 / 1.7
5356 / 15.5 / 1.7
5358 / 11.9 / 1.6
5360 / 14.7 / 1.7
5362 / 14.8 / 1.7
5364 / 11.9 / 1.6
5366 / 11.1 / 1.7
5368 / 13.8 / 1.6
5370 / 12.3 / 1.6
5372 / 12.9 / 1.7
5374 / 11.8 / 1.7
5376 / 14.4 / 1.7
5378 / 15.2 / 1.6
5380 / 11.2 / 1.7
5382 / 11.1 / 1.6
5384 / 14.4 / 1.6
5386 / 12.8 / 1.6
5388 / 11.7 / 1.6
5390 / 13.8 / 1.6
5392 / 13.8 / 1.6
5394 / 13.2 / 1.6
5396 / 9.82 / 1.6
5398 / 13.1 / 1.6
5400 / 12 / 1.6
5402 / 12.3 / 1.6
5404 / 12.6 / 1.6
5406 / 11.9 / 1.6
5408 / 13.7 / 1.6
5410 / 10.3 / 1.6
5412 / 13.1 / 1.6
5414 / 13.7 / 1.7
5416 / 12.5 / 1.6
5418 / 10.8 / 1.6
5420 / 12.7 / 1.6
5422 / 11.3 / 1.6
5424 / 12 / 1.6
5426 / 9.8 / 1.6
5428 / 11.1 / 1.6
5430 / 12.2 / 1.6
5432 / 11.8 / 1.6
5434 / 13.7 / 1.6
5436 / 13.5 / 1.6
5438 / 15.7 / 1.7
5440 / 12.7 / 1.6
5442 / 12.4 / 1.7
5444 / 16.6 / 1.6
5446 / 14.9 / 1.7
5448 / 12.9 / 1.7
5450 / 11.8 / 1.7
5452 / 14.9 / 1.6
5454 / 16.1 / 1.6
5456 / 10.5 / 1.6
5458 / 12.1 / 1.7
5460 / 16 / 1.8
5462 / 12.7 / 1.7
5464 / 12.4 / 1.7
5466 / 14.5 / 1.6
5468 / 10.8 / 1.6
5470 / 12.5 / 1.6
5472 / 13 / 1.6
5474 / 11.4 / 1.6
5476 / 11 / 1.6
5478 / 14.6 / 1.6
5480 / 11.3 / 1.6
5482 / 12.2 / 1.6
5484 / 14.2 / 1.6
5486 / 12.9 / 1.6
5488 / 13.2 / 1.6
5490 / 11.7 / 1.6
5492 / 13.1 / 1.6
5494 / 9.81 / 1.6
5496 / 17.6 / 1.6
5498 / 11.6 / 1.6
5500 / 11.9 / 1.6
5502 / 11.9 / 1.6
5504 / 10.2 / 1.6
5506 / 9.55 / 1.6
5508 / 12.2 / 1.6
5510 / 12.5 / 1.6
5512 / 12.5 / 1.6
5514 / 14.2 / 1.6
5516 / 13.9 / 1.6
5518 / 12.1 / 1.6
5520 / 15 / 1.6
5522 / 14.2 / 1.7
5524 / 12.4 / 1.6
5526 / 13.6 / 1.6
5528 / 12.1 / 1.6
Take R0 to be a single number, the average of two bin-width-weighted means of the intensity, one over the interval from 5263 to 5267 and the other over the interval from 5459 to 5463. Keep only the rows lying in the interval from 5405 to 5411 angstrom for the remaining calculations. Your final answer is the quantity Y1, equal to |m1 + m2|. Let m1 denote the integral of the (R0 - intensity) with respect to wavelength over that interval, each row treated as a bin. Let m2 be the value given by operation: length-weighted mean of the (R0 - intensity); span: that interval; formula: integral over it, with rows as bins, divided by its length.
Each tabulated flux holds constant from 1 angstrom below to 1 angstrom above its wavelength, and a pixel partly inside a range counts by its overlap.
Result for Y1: 10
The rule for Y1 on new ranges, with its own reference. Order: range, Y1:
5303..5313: 8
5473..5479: 7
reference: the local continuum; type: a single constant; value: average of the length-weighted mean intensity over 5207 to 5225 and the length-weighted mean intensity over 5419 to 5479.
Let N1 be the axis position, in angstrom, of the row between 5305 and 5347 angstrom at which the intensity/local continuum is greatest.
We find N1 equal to 5306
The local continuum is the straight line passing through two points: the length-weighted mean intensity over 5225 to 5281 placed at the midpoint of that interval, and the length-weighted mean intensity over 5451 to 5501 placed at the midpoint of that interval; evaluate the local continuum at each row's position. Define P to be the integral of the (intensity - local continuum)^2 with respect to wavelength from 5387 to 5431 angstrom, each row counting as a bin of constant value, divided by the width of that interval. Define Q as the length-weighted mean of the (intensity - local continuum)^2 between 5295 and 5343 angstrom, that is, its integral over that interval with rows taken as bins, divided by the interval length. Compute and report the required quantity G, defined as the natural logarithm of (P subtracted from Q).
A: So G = -0.3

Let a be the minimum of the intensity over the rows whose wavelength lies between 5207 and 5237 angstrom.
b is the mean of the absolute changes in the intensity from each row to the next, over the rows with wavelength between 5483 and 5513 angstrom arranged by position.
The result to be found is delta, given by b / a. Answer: 0.18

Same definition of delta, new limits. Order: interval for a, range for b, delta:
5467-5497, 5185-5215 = 0.15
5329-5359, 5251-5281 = 0.22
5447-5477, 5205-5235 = 0.14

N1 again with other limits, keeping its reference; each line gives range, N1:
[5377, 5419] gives 5378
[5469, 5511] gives 5496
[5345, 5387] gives 5356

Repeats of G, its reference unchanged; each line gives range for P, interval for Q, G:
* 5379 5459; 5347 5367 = -1.3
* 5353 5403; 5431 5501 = 0.0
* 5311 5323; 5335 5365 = 0.4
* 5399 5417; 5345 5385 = 0.3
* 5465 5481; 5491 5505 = 1.4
